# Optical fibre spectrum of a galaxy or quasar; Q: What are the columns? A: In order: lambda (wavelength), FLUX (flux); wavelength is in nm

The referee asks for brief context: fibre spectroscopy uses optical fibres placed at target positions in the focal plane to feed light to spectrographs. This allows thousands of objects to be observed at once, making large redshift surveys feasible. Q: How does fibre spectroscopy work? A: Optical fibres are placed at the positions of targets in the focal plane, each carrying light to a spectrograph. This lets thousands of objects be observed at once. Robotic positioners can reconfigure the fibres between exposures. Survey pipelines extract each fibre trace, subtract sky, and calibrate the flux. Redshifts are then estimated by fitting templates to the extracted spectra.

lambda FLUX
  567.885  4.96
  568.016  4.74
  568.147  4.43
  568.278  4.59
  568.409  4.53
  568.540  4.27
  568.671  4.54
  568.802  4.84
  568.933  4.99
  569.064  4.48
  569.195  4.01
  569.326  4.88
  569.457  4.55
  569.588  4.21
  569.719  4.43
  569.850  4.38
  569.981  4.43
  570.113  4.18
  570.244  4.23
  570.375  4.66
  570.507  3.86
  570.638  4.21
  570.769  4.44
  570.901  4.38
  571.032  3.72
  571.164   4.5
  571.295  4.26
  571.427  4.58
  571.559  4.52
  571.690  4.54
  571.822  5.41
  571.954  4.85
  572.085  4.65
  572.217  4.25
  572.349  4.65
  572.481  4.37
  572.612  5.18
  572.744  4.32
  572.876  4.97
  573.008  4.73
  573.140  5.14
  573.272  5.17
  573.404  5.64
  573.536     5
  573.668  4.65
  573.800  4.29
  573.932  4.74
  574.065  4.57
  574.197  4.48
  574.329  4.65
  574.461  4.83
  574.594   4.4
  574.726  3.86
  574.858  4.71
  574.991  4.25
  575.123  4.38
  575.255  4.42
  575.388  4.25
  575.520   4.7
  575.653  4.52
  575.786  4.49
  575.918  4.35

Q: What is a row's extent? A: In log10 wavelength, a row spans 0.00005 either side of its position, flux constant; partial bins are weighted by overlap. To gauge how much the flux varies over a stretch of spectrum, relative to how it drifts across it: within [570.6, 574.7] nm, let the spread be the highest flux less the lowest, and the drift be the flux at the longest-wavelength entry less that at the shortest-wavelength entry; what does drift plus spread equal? 2.11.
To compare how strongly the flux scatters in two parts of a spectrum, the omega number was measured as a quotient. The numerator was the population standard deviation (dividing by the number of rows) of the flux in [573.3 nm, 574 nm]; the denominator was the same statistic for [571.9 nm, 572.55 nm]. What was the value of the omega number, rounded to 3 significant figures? 2.09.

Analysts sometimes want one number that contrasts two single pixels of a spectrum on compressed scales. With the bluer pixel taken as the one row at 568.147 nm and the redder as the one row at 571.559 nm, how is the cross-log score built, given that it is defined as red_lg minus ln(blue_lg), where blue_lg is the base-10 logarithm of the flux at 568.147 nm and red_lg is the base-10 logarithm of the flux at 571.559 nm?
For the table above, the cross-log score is 1.09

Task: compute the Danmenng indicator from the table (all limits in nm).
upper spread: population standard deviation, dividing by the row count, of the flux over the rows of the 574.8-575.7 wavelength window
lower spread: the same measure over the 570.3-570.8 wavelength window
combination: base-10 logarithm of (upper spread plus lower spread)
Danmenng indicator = -0.32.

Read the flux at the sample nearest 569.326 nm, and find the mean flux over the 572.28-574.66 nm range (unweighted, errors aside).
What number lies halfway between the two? 4.82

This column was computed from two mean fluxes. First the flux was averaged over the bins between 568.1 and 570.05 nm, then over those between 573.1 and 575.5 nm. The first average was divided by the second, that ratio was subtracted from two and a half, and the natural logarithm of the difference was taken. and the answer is 0.424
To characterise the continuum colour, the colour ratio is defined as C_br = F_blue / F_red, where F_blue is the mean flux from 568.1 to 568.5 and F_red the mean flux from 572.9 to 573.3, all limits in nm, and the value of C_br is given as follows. 0.90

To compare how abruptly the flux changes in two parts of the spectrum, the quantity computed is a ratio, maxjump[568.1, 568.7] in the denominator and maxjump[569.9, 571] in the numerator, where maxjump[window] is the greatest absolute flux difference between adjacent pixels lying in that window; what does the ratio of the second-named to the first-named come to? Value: 3.0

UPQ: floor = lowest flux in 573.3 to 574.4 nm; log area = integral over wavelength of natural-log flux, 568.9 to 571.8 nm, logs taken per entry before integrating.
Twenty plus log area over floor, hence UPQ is 21.0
